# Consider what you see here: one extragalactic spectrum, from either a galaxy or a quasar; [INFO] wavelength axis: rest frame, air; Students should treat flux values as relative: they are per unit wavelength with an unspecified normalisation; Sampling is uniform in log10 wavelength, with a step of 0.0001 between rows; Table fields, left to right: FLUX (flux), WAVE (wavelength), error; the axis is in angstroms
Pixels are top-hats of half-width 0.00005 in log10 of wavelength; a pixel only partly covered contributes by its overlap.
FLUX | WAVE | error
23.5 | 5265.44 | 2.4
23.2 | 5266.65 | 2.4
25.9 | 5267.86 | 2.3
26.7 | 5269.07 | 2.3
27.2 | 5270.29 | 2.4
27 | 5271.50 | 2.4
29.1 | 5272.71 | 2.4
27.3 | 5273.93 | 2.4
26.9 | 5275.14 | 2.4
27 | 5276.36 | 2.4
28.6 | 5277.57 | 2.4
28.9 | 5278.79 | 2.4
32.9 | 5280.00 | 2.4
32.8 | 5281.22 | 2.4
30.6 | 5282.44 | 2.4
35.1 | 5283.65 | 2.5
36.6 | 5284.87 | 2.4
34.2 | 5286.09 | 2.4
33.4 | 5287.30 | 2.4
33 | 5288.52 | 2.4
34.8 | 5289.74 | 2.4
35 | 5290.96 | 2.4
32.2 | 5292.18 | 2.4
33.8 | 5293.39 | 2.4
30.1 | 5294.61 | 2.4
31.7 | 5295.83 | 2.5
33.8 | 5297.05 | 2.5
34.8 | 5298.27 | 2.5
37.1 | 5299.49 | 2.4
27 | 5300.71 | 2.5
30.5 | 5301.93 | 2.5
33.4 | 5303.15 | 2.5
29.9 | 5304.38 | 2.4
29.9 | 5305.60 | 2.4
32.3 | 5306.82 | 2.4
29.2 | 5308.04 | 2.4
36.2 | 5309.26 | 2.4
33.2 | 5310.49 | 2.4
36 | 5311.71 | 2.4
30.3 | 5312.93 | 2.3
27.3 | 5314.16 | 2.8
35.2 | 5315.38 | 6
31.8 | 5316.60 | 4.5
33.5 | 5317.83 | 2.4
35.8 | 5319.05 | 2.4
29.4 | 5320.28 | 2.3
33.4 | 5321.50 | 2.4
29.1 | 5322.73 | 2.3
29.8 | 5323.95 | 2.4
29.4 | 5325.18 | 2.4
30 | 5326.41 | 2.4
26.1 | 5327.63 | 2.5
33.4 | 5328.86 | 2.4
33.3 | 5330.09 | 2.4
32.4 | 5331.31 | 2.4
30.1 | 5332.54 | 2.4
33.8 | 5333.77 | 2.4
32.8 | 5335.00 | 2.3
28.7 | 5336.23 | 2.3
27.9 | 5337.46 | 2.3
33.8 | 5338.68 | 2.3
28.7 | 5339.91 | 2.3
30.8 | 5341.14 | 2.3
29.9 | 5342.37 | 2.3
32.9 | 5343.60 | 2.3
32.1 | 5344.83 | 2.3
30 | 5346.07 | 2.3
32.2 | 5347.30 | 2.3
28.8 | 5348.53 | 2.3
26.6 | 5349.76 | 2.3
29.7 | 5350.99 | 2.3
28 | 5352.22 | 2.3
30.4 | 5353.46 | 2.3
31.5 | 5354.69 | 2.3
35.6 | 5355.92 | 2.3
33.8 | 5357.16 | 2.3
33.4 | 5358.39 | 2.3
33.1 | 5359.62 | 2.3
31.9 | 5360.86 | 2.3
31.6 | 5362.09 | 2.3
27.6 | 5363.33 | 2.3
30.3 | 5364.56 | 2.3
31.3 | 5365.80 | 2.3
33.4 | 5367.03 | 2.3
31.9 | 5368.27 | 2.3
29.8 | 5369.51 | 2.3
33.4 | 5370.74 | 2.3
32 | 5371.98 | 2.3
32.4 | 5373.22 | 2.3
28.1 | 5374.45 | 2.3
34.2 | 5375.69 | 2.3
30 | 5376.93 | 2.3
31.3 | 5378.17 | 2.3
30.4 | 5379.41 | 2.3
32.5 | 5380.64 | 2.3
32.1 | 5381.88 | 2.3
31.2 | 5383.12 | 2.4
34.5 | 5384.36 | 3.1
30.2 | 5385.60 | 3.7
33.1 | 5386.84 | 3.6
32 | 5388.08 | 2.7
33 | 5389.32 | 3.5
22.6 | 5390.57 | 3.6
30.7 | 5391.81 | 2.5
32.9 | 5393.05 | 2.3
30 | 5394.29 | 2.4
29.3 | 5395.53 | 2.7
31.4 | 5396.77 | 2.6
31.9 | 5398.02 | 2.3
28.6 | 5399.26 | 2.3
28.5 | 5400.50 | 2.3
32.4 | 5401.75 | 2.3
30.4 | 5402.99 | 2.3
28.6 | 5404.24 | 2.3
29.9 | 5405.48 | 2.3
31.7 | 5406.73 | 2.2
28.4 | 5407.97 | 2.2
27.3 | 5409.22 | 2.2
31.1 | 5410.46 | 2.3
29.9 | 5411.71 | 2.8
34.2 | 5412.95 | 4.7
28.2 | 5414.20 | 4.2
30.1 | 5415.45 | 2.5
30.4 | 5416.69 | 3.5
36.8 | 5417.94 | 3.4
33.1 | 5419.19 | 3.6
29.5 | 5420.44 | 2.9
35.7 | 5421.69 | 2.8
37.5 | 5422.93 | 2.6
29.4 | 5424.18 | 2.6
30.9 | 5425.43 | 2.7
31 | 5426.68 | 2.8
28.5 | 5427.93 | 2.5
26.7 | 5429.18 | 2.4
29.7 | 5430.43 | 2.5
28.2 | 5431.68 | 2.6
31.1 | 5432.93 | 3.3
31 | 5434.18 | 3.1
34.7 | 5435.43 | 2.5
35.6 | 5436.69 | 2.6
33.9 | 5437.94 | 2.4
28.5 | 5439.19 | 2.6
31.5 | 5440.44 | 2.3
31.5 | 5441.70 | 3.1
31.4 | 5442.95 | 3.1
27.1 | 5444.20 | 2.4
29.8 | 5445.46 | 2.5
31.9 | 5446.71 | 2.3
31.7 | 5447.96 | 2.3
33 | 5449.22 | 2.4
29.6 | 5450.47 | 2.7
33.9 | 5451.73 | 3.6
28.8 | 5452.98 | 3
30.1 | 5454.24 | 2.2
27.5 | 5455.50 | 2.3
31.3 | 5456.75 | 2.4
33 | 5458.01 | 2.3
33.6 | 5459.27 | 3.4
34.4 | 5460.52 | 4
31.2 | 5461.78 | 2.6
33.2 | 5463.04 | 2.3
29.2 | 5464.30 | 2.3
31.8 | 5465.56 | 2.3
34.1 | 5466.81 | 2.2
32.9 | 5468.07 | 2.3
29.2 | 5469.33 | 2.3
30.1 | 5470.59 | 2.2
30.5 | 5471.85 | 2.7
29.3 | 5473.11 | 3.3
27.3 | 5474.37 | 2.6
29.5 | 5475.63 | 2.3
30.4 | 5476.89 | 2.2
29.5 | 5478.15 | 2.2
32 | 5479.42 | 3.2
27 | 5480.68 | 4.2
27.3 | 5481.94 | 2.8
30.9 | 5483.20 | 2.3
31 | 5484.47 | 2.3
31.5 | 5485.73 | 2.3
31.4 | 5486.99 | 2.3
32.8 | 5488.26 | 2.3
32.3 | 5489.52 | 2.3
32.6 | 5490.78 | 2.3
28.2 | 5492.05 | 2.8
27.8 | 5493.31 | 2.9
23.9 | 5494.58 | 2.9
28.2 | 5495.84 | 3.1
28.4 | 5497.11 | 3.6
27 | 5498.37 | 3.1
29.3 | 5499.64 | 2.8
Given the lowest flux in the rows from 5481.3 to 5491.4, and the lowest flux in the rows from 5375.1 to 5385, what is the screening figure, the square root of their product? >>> 28.6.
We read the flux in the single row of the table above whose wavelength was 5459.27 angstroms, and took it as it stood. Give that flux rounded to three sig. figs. 33.6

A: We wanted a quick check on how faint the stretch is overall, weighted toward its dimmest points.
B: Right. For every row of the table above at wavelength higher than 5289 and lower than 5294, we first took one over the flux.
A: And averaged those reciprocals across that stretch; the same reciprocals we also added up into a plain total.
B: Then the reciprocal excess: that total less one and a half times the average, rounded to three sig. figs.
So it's 0.0737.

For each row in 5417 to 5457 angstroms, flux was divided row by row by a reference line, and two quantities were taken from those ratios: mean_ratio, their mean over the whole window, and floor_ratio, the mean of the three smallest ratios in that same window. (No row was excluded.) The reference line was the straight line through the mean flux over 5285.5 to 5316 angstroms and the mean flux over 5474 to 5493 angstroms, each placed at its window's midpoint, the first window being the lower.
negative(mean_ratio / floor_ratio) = -1.151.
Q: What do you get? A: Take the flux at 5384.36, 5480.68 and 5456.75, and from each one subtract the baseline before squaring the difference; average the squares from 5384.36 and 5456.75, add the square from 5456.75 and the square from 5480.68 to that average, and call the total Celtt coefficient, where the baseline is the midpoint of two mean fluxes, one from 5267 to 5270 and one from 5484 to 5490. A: 27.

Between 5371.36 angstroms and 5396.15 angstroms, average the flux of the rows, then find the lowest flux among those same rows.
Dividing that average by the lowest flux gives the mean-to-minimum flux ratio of 1.38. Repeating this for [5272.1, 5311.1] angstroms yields 1.19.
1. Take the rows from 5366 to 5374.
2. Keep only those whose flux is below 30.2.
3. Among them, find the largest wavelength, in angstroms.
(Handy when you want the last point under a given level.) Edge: 5369.51 angstroms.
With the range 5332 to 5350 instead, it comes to 5349.76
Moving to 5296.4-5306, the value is 5305.60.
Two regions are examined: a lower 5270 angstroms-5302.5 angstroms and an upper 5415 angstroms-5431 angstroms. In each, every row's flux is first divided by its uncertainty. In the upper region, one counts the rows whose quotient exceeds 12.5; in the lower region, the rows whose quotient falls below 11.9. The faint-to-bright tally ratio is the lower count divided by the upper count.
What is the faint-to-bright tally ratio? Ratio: 3.0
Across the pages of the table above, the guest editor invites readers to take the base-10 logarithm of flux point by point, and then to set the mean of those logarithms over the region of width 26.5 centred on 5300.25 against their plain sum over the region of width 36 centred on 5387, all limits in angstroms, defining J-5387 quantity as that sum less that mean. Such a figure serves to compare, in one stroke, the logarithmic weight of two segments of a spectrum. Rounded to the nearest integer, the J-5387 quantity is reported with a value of 42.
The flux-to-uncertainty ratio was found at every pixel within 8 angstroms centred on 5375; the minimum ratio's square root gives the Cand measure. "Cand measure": 3.50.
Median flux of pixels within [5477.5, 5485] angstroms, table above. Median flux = 30.2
